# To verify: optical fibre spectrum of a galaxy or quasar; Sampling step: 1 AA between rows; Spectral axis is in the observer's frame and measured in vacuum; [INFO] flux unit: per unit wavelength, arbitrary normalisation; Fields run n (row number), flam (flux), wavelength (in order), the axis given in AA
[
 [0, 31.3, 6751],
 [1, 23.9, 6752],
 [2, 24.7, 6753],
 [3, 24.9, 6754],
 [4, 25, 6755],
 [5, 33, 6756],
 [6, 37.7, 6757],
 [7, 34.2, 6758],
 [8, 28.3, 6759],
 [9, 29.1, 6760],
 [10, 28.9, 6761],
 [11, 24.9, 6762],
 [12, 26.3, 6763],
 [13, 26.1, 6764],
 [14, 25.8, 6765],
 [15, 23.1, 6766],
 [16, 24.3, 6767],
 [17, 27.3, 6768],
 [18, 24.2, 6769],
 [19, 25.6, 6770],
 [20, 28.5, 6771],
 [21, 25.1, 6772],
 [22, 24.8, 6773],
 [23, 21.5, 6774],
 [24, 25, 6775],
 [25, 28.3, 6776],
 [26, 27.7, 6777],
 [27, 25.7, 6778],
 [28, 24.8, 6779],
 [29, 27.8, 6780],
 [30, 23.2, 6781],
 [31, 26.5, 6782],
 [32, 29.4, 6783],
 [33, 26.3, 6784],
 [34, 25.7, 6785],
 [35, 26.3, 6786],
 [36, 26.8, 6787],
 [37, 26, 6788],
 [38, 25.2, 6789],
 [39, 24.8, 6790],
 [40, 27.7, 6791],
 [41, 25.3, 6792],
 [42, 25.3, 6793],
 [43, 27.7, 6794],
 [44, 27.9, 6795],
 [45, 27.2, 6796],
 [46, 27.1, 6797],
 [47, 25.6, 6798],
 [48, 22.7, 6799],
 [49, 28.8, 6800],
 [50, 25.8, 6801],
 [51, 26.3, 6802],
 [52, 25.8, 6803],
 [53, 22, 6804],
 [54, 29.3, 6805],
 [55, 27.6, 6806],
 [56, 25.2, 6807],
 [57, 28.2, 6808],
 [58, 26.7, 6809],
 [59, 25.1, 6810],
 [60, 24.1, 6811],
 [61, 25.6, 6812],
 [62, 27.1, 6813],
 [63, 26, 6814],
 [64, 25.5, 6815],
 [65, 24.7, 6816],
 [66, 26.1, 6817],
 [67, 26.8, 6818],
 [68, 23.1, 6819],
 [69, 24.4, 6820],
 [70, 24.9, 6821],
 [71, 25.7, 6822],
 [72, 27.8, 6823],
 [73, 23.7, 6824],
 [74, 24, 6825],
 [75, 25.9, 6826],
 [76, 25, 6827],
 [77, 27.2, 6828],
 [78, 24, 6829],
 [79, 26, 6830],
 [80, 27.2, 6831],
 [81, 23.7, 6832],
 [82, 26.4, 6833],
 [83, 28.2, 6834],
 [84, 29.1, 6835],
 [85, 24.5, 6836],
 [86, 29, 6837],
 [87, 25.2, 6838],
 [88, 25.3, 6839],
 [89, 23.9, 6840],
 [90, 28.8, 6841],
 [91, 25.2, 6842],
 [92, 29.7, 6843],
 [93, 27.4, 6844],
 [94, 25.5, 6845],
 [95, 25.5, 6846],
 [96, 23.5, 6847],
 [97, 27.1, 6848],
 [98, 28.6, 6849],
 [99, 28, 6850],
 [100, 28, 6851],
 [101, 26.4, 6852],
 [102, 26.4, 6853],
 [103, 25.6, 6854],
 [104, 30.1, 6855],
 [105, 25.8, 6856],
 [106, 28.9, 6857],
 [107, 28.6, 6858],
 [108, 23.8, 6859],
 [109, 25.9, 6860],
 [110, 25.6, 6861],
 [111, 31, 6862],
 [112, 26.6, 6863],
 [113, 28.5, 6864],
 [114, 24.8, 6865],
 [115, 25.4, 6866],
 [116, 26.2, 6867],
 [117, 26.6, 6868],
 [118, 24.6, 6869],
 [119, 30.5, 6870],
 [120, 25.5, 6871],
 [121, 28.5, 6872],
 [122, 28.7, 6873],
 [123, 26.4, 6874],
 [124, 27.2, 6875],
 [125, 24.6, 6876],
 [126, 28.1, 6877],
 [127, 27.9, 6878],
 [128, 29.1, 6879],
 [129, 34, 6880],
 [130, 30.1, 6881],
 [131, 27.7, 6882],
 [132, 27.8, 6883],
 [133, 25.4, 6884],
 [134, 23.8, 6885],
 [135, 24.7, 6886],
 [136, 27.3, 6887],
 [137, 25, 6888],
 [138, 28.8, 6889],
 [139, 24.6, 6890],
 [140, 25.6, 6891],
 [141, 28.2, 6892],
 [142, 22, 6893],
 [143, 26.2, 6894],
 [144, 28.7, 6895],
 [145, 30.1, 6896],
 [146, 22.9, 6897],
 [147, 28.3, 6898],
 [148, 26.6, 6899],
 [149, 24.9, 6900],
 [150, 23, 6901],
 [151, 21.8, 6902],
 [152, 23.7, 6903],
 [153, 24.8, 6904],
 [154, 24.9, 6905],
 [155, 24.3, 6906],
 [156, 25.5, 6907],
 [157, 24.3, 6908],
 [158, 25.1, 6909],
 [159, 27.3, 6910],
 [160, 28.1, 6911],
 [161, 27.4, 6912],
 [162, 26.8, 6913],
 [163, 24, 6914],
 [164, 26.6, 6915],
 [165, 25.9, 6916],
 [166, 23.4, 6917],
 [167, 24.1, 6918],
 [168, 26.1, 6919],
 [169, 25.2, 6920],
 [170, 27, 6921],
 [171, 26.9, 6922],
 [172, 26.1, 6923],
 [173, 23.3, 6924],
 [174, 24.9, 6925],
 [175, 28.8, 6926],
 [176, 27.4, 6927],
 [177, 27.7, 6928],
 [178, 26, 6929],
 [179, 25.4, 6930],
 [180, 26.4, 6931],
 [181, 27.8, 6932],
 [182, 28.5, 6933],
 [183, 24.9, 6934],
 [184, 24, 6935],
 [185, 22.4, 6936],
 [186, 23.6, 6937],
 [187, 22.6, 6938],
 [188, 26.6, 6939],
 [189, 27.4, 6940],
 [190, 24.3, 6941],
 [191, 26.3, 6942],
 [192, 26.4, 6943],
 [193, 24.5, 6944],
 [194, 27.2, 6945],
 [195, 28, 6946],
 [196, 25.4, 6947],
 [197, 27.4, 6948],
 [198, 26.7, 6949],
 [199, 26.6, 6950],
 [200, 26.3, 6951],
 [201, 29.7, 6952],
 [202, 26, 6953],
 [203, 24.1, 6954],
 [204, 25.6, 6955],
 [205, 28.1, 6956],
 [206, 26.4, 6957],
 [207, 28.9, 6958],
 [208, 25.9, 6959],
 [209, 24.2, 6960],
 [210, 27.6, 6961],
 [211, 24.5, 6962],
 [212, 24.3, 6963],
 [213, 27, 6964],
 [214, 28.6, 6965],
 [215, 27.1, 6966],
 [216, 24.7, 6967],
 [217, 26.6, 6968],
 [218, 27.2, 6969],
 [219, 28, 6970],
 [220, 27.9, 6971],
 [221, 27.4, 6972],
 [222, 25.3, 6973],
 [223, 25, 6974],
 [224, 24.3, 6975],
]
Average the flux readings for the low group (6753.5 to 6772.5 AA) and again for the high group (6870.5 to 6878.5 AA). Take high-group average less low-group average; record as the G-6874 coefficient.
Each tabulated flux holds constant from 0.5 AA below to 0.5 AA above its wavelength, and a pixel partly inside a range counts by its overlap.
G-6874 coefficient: -0.4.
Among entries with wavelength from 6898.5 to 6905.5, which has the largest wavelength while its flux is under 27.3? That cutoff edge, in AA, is 6905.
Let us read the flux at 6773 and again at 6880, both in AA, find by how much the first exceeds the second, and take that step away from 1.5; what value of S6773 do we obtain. 10.7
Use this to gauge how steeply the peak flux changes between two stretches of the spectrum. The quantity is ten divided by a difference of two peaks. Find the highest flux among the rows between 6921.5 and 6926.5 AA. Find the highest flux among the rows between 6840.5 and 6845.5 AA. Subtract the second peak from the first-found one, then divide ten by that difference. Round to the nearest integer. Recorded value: -11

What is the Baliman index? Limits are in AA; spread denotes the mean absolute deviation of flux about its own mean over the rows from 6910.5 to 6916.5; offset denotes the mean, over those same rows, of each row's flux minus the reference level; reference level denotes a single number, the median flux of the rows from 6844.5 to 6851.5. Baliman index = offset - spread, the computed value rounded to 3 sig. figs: -1.64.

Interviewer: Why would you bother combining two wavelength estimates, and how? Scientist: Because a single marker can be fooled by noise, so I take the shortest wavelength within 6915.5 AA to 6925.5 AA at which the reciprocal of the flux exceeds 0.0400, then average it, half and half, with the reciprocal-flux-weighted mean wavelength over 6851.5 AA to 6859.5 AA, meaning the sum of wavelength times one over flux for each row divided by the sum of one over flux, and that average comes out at 6886.3 AA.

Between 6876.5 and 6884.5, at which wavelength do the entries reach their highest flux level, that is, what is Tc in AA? 6880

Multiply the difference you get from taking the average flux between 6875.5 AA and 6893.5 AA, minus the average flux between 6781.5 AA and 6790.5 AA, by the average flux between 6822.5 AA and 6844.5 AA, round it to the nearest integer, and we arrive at 16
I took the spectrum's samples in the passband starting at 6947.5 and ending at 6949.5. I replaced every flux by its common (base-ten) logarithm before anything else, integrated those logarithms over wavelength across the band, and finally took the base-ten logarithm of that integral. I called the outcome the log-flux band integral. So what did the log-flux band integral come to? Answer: 0.457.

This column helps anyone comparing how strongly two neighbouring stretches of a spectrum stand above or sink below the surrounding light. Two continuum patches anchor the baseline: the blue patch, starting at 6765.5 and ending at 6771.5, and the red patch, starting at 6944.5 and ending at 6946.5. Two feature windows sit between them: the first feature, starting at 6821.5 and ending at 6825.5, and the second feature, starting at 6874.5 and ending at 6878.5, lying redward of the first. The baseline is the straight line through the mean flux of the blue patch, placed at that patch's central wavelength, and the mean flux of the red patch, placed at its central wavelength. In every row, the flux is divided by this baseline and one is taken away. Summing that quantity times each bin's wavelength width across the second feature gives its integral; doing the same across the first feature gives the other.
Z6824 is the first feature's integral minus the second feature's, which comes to -0.16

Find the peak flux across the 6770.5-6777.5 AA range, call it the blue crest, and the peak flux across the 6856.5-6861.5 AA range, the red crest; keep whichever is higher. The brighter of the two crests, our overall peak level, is 28.9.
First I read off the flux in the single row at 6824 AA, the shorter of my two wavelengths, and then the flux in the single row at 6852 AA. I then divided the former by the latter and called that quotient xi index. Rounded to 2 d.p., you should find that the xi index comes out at 0.90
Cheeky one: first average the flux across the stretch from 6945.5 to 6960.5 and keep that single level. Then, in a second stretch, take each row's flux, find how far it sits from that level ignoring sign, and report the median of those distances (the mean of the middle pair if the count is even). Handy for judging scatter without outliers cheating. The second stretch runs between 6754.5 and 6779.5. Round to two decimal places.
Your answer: 1.72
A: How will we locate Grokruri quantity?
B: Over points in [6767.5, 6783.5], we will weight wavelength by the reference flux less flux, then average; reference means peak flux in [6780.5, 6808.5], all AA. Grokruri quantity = 6775.0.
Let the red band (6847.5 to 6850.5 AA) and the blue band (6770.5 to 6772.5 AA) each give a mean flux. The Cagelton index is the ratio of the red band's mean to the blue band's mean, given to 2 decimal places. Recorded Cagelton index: 1.04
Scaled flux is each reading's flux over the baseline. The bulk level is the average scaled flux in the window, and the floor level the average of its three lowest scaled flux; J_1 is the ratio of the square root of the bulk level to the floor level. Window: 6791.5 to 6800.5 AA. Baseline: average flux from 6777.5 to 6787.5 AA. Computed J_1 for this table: 1.08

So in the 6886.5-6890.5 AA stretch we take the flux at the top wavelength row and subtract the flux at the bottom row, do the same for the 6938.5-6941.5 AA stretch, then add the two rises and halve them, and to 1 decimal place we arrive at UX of -2.5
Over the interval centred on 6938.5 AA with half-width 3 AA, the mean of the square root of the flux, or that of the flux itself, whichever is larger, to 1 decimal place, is 24.5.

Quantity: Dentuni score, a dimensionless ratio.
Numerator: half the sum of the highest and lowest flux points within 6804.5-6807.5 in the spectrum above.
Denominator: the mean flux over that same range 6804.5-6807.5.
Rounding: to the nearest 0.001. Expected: 0.996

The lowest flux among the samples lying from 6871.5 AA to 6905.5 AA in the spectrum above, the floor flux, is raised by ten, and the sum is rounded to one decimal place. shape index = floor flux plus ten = 31.8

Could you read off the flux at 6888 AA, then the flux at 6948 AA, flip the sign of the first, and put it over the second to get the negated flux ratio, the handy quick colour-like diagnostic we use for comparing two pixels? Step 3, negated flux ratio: -0.91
